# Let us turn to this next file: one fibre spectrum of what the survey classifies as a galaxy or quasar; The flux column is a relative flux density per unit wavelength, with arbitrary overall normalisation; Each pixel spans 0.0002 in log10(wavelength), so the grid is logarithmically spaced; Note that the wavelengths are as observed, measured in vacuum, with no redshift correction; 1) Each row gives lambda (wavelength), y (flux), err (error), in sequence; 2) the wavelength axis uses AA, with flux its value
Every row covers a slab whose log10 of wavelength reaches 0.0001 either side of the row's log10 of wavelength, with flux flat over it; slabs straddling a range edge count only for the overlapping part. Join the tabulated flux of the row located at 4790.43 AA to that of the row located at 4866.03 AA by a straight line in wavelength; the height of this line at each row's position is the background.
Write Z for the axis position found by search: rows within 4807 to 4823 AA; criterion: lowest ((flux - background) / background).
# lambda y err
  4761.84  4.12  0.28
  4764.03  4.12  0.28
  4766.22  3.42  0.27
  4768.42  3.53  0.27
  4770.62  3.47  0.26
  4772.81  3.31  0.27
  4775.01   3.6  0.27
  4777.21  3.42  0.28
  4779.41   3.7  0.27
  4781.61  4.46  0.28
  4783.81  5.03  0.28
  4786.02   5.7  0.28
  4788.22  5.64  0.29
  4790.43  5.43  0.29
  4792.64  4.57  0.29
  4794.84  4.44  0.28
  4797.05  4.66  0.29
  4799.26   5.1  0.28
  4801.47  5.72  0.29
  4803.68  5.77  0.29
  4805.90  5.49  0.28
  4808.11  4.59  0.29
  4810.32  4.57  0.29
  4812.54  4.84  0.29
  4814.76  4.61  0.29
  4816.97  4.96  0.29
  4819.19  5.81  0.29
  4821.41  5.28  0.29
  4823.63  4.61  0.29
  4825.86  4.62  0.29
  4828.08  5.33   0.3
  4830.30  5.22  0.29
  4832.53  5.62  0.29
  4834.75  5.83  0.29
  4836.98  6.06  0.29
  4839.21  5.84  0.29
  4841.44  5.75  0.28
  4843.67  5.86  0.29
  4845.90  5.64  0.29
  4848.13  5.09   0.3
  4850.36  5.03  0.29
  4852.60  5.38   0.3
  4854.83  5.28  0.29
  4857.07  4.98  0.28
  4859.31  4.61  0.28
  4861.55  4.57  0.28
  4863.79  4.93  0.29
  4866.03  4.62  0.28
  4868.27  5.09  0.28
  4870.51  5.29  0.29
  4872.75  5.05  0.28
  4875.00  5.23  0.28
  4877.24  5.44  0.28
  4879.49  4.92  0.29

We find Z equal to 4808.11 AA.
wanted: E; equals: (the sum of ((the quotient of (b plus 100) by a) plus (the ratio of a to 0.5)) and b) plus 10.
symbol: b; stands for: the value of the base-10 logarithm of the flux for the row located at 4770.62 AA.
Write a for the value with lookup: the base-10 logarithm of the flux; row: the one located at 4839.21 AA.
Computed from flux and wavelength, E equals 143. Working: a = 0.766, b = 0.54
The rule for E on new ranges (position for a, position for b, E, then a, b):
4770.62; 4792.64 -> 198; 0.540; 0.66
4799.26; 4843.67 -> 155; 0.708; 0.77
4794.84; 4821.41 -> 168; 0.647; 0.72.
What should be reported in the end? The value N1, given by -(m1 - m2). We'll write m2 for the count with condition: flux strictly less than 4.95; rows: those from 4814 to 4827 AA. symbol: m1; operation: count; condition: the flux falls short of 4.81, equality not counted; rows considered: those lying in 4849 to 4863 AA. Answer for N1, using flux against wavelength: 1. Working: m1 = 2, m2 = 3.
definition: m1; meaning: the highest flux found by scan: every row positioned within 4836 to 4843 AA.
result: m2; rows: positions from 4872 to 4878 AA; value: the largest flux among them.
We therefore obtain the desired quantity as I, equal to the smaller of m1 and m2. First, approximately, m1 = 6.06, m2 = 5.44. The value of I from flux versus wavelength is 5.44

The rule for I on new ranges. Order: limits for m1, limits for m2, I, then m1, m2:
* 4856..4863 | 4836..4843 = 4.98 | 4.98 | 6.06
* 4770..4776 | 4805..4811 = 3.60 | 3.6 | 5.49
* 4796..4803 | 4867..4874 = 5.29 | 5.72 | 5.29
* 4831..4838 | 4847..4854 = 5.38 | 6.06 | 5.38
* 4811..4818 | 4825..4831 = 4.96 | 4.96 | 5.33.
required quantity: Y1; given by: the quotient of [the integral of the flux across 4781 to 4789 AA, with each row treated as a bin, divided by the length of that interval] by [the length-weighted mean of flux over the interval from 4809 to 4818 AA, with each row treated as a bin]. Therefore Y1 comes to 1.10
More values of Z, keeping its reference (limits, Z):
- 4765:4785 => 4772.81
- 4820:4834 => 4823.63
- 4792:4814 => 4794.84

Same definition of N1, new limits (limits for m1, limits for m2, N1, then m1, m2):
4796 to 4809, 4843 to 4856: -2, 2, 0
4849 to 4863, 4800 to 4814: 1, 2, 3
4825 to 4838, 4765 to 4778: 5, 1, 6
